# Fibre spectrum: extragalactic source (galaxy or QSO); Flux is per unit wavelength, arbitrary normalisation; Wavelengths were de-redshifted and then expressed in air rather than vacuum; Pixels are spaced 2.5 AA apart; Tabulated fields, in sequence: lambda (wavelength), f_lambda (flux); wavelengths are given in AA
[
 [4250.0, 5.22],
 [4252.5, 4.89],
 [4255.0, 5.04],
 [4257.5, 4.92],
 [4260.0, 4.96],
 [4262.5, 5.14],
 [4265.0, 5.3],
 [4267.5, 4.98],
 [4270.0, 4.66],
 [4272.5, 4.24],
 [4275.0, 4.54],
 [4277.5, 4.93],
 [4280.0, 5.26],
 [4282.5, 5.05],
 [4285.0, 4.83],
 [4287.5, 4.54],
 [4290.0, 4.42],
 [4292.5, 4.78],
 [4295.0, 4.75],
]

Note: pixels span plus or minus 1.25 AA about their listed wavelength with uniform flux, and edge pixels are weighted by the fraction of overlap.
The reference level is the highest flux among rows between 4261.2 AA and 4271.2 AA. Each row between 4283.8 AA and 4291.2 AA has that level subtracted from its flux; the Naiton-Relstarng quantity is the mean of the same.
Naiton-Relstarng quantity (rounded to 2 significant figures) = -0.70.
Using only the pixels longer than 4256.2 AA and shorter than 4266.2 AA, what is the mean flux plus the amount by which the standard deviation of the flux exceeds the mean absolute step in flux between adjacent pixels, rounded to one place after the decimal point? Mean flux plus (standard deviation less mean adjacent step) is 5.1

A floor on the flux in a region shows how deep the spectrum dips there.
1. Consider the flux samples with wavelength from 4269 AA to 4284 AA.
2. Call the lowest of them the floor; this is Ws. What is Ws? 4.24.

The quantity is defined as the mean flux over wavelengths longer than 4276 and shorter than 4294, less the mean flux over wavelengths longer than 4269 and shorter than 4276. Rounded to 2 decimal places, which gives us 0.35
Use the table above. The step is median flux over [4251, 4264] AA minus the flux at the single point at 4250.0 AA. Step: -0.26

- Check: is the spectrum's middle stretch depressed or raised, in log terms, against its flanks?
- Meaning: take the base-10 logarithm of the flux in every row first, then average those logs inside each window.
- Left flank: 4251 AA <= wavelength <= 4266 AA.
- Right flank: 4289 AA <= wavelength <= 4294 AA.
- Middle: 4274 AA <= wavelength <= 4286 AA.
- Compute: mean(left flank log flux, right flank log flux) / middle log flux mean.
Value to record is 0.99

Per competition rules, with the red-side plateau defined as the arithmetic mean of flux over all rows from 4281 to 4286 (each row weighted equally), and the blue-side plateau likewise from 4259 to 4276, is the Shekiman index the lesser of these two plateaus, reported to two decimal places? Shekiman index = 4.83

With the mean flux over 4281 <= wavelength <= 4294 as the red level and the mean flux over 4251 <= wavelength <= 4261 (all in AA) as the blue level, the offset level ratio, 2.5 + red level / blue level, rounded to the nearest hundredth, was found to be 3.45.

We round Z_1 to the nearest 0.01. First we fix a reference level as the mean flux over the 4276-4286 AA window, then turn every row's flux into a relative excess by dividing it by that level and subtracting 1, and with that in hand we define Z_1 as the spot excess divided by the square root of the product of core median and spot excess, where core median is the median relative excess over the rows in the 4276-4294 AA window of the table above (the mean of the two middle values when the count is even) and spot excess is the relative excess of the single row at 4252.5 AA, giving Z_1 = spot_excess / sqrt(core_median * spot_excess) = -0.82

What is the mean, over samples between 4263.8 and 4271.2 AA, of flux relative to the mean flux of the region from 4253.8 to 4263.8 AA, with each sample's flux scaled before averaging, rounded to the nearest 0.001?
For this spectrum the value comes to 0.993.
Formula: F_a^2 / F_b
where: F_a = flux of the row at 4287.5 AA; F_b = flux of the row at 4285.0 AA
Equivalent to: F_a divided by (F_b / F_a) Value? 4.3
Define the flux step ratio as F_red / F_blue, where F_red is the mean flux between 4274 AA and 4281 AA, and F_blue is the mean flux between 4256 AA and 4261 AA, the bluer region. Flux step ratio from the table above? 0.99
